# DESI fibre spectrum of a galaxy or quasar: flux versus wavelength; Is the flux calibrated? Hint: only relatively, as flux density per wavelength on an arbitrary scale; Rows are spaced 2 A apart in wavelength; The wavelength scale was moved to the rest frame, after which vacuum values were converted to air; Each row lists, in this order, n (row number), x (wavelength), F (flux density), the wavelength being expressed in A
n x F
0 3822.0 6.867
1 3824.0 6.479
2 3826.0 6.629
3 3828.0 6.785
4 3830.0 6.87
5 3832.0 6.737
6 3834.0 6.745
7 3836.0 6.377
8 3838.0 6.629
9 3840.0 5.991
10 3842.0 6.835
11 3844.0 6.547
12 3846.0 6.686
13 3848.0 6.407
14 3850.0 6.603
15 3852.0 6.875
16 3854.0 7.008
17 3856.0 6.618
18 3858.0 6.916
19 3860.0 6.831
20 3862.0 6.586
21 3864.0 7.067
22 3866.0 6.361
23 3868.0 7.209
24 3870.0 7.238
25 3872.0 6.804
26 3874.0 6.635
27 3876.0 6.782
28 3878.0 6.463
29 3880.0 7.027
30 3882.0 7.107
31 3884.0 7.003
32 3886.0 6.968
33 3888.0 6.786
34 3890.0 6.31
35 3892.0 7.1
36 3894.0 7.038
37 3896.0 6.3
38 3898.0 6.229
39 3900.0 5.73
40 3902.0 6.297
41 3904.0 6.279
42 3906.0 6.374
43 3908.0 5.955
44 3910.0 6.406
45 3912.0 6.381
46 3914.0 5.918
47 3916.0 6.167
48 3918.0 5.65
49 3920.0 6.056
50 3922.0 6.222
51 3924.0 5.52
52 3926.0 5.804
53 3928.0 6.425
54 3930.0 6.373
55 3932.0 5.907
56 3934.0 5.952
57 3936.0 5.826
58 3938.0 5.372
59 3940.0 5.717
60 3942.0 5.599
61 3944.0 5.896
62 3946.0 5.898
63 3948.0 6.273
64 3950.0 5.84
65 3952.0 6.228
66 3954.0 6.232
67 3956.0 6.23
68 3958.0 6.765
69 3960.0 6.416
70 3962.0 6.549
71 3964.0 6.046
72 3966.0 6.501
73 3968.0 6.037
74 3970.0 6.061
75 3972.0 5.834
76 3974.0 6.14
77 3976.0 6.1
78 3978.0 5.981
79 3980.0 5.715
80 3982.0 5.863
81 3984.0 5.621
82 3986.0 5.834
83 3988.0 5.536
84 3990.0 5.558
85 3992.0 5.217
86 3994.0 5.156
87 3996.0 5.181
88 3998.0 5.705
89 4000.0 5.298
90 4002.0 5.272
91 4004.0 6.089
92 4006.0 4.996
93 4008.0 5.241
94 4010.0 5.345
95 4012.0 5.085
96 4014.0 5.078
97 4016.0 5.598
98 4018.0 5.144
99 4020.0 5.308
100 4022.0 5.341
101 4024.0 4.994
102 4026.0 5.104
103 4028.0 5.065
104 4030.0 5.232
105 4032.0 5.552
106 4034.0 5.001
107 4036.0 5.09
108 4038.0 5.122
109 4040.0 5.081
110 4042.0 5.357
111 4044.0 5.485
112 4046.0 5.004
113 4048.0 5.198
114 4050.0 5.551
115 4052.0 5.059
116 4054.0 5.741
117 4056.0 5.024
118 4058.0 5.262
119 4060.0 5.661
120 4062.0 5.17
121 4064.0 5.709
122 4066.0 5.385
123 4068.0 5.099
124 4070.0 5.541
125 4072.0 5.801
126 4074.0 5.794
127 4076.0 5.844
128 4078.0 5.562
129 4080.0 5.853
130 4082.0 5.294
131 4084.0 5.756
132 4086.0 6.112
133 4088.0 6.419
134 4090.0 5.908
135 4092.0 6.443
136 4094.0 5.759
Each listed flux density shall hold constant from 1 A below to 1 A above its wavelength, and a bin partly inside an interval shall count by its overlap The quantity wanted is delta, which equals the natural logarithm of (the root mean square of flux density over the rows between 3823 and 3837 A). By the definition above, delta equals 1.90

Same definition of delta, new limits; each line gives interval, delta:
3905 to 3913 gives 1.84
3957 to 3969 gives 1.85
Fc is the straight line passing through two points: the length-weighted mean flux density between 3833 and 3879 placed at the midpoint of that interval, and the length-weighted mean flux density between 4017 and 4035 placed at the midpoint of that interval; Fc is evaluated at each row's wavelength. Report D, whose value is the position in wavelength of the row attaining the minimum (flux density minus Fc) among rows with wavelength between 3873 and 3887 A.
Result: 3878.0 A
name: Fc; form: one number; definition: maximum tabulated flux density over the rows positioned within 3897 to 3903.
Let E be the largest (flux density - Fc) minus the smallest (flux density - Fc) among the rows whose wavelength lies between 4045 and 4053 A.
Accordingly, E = 0.55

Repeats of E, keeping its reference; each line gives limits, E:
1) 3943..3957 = 0.43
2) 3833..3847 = 0.84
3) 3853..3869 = 0.85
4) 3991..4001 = 0.55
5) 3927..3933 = 0.52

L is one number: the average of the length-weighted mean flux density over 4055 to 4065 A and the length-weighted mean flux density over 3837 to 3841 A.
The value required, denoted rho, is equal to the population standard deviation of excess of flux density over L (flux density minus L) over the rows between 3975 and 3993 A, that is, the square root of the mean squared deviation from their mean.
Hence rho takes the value 0.25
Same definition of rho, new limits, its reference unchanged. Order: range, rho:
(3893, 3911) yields 0.33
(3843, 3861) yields 0.19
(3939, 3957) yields 0.24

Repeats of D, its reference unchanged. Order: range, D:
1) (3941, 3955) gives 3942.0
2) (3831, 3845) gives 3840.0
